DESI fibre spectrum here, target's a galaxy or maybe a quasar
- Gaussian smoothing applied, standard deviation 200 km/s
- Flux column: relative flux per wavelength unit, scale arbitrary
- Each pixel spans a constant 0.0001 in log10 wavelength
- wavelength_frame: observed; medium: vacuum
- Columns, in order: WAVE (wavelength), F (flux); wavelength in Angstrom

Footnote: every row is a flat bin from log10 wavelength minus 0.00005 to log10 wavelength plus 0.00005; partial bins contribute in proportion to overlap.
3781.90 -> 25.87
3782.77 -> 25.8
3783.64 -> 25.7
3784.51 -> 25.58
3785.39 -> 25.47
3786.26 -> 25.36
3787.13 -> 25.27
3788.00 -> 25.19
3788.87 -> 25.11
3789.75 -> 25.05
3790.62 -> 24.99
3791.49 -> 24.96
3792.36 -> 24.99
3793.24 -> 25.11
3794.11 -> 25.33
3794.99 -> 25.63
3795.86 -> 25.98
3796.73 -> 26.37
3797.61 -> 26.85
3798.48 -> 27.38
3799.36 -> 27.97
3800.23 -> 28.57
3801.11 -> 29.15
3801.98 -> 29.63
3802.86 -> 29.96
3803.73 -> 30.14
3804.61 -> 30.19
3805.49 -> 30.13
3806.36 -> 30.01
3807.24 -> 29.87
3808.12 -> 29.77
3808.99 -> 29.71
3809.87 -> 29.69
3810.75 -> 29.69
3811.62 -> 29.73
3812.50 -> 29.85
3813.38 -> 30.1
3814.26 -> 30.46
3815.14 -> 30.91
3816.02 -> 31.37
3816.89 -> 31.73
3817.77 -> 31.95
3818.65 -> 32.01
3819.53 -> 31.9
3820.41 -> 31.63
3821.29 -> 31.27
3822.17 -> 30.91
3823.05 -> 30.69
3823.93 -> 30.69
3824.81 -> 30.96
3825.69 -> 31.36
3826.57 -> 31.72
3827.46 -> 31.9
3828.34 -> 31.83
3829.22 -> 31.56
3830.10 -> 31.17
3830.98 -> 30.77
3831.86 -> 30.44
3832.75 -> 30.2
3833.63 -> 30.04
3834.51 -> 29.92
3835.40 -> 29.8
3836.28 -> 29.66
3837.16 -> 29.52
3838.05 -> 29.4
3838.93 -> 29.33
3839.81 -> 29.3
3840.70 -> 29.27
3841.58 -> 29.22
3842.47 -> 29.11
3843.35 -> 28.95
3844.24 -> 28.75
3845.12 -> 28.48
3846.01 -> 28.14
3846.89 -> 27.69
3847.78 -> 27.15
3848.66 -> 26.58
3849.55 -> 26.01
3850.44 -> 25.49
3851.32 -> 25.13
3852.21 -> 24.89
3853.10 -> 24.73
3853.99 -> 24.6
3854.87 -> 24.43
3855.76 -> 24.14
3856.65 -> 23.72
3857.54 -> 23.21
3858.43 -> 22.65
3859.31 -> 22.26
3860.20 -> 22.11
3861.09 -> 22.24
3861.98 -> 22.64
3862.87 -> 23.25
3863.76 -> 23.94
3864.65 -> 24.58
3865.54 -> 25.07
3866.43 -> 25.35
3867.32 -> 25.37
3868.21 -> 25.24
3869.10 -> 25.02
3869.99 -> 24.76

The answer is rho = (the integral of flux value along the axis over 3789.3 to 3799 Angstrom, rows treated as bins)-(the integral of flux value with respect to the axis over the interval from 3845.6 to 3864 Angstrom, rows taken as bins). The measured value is -202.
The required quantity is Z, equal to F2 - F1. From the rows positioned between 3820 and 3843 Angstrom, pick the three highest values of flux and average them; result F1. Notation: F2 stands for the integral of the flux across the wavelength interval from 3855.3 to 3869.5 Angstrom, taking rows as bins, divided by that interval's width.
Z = -8.0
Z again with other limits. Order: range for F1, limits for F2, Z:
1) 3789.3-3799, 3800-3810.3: 2.9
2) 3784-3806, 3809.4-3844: 0.3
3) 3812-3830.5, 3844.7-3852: -5.2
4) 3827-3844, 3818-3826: -0.5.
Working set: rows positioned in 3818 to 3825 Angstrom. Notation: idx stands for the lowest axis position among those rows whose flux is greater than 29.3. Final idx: 3818.65 Angstrom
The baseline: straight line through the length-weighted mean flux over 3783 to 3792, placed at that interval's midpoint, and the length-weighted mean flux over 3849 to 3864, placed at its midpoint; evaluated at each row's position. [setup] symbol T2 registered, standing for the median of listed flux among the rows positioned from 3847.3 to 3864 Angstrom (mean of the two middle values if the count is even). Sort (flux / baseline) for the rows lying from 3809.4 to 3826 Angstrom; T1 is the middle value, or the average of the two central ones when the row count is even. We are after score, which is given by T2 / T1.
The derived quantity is 19.2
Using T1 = 1.26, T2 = 24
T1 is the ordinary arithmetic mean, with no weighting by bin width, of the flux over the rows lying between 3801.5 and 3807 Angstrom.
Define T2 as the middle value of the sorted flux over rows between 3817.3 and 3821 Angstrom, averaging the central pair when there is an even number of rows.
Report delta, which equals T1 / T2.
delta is 0.94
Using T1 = 30.0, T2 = 32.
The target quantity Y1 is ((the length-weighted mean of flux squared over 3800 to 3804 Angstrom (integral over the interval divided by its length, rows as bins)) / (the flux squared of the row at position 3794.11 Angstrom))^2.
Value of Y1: 1.8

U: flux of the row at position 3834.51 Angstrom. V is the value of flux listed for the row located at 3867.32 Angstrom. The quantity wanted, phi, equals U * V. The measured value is 759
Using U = 29.92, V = 25.37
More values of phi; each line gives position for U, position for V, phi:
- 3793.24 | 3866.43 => 637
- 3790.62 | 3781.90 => 646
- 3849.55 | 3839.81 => 762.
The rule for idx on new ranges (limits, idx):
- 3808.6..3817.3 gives 3808.99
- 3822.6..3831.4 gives 3823.05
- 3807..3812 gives 3807.24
